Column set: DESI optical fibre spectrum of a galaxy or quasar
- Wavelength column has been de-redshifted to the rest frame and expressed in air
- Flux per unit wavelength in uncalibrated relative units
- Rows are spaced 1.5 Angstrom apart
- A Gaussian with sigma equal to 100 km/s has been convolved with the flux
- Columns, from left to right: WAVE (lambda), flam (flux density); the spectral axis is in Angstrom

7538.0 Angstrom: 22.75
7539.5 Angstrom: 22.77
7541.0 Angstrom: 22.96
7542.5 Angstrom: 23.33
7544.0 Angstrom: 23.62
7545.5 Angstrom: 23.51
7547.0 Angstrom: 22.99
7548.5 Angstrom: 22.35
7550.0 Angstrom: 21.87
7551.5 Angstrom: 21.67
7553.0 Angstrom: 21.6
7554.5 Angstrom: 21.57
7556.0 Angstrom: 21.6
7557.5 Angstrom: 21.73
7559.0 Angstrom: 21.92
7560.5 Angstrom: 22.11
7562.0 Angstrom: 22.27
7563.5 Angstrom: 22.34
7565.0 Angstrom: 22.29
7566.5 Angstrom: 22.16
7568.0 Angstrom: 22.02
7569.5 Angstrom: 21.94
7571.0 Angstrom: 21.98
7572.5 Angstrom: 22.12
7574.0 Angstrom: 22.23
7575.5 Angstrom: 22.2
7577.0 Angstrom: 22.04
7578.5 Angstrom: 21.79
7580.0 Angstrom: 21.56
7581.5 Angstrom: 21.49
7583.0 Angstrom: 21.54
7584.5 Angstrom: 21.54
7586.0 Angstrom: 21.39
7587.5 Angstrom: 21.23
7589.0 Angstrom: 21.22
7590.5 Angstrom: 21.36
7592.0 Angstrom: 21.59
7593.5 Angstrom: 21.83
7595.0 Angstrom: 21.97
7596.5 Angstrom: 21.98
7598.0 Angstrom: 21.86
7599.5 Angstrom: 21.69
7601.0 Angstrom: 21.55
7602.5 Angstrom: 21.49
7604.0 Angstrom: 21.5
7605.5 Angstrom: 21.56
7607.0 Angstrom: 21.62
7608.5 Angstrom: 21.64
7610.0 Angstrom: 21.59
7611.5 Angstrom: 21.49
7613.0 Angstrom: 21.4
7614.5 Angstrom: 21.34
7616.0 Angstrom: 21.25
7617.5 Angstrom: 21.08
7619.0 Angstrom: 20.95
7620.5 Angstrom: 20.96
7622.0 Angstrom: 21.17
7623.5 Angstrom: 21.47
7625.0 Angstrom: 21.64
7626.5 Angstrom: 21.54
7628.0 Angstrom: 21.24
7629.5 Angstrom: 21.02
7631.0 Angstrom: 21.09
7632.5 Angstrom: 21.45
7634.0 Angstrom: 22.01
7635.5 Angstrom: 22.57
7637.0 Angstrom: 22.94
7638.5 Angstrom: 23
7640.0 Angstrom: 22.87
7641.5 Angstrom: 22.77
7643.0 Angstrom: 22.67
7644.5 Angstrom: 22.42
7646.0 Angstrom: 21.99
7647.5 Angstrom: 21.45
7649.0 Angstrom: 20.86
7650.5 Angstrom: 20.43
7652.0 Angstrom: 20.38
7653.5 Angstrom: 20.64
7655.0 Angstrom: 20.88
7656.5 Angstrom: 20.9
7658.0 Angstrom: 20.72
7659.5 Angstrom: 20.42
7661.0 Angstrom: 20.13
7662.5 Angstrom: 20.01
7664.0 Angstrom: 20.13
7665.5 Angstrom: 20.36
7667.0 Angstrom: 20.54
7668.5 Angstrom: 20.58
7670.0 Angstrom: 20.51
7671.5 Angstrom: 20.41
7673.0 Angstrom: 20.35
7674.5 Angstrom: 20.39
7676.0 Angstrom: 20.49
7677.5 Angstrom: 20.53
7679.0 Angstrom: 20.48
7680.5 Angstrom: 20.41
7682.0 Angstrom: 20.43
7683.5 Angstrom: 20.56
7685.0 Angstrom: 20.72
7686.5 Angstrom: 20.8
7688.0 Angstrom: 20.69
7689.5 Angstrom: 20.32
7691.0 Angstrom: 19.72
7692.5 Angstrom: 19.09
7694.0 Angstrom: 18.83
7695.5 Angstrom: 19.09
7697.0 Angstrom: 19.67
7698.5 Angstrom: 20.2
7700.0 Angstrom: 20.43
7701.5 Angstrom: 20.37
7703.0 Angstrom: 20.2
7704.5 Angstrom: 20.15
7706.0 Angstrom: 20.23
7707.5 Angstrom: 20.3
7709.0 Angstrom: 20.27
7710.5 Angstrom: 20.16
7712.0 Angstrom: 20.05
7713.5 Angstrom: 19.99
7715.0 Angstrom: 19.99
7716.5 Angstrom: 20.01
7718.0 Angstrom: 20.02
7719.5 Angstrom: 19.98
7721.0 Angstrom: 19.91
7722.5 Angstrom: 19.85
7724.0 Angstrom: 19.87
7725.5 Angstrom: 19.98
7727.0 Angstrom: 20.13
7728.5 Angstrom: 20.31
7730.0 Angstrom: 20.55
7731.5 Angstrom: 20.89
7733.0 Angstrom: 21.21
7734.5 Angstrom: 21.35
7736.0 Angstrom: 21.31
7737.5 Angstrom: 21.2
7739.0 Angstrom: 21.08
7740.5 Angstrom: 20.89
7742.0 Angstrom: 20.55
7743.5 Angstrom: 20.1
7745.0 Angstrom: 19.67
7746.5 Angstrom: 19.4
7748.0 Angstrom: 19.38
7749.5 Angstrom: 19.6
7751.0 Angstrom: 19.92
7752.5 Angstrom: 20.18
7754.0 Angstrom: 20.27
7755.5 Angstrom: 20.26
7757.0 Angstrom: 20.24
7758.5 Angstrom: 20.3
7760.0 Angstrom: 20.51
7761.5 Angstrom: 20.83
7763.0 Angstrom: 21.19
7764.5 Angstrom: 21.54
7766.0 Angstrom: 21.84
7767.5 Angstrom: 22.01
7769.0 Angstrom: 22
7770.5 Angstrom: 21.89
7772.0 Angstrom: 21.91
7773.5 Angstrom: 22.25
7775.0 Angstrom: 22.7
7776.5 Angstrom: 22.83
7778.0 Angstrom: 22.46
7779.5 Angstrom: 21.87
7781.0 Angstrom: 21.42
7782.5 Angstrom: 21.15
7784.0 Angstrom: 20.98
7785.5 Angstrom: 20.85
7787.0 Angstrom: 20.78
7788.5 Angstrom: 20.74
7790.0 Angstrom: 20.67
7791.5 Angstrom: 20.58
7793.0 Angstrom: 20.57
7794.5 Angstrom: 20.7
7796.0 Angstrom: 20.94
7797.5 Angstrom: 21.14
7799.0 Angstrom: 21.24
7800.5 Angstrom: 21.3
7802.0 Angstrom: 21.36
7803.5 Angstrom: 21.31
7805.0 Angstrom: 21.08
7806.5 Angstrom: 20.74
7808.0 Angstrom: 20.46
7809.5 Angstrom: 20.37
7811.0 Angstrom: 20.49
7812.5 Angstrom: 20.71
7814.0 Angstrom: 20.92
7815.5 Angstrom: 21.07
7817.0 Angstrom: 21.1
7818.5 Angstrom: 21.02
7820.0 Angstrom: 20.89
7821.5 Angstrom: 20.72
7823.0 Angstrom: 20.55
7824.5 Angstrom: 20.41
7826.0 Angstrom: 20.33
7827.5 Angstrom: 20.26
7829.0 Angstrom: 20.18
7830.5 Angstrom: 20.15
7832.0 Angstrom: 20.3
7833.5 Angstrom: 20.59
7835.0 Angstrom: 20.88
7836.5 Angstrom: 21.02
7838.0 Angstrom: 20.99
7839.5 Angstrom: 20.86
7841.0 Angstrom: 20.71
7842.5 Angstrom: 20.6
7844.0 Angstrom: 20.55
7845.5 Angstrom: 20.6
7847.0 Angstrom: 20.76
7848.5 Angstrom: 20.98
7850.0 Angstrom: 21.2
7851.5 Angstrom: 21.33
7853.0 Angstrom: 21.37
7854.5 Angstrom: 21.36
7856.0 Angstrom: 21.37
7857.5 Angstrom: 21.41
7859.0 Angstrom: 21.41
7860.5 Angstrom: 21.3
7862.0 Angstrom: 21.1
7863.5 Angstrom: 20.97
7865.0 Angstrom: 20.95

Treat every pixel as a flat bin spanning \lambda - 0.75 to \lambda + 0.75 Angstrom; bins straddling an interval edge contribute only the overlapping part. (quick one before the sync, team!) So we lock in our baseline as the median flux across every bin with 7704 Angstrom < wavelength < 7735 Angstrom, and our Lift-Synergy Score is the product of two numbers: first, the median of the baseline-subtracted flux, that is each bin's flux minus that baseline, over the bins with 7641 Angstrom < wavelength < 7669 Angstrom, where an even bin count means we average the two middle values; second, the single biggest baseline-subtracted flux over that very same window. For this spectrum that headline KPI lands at 1.35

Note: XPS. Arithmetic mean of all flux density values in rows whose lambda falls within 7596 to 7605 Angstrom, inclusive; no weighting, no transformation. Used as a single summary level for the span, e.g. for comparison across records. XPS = 21.7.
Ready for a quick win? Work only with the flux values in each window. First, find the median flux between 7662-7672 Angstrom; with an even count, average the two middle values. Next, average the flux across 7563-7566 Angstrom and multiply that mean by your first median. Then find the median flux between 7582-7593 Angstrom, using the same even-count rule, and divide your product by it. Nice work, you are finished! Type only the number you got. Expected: 21.3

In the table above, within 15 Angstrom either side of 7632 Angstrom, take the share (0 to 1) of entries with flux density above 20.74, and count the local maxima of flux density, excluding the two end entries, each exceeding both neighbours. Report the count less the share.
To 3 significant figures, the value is 1.00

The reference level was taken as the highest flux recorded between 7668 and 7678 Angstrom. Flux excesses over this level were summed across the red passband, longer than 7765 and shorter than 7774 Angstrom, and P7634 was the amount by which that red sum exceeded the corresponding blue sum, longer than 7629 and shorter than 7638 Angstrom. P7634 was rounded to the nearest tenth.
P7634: 0.8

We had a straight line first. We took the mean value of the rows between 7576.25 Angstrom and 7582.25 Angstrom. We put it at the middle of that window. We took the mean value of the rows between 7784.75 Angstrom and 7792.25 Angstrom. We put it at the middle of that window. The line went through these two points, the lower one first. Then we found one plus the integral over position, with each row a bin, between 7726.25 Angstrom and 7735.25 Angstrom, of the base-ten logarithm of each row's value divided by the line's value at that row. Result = 0.95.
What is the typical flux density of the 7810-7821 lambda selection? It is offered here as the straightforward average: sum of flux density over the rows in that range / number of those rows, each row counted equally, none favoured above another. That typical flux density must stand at 20.9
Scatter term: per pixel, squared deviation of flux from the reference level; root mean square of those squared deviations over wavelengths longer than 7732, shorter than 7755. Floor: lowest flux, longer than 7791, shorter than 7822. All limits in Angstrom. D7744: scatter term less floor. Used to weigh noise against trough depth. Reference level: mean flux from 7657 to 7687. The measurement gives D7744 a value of -19.8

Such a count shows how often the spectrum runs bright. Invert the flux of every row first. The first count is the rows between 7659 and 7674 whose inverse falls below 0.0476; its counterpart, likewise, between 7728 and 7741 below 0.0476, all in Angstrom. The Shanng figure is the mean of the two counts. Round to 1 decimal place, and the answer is 2.5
